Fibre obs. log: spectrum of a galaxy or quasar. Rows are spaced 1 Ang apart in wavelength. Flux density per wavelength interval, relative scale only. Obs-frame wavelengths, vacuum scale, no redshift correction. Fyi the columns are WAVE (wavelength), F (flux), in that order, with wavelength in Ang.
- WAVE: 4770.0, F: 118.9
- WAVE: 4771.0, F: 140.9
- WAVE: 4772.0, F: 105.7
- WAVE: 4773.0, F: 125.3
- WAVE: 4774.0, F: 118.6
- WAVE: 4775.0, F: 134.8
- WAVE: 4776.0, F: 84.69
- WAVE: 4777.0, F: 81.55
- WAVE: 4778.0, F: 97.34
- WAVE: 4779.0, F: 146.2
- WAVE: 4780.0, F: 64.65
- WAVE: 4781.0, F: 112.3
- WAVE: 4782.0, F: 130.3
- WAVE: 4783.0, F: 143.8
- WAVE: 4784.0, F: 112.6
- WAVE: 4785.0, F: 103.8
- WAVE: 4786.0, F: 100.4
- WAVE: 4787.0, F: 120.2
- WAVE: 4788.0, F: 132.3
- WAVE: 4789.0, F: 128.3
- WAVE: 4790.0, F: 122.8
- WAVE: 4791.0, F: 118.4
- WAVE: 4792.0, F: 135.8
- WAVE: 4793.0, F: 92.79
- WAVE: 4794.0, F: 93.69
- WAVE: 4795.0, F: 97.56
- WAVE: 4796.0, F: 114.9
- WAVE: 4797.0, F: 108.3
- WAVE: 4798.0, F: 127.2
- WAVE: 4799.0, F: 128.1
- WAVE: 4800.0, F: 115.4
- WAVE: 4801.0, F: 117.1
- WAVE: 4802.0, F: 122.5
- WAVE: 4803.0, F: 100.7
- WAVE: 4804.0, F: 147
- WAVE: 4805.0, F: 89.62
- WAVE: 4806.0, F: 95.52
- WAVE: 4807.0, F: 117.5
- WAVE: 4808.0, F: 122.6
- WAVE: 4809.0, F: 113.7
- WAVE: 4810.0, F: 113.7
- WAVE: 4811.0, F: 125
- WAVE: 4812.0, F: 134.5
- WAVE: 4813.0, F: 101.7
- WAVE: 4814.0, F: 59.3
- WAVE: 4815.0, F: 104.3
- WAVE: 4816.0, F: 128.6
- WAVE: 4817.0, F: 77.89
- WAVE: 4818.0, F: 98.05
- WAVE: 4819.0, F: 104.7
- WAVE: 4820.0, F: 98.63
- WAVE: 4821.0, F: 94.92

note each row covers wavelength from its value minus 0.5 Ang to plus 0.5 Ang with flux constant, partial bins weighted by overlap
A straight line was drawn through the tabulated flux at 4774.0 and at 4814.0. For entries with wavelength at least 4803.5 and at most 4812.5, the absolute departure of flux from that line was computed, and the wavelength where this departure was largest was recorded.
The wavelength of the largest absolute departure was 4804.0 Ang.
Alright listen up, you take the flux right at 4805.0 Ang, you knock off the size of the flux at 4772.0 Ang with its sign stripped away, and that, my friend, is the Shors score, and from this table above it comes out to -16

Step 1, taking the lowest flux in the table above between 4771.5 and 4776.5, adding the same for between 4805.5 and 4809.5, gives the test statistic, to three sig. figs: 180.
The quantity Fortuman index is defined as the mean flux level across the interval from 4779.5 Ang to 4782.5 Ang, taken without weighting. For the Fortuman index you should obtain 102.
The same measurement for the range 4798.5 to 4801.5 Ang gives 120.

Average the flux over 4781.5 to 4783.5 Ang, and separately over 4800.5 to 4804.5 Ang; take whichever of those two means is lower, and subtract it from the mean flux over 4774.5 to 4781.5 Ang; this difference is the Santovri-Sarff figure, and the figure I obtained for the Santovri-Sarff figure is -19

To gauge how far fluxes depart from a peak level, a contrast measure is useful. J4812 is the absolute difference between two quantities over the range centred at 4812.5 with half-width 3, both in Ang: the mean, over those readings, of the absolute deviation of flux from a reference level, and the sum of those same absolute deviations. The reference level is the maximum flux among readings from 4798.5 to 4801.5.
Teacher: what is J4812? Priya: 119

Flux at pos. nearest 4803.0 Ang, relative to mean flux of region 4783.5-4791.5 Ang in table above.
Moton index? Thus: 0.86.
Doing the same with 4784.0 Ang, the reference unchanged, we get 0.96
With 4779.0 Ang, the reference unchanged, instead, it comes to 1.25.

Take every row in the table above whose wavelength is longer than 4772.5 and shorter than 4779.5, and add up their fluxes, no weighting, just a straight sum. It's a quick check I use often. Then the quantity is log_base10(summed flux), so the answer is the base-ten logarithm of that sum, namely 2.90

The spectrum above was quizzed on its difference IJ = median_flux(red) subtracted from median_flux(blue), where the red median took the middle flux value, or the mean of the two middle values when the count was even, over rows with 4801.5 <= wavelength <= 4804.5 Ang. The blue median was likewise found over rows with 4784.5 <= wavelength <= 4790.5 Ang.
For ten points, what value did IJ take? -1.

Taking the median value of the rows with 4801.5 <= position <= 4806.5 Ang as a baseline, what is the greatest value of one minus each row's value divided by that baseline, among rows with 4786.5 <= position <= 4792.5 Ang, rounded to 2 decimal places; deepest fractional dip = -0.18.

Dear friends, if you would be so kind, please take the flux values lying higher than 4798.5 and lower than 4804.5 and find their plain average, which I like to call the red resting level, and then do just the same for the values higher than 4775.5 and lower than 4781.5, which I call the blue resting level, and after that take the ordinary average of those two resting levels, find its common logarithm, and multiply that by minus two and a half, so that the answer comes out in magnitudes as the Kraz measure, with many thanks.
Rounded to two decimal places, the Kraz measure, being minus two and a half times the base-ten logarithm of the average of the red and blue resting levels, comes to -5.10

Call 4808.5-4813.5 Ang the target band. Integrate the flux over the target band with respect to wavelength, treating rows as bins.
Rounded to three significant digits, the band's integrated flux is 589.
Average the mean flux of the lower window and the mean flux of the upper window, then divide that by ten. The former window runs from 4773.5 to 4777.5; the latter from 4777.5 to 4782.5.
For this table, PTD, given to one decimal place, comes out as 10.8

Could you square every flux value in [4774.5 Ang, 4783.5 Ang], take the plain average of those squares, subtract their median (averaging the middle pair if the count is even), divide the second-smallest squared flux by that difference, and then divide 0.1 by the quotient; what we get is 0.006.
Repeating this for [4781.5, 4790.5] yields -0.001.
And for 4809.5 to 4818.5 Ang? 0.010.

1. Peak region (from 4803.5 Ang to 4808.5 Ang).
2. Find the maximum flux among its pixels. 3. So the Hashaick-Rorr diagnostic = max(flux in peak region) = 147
